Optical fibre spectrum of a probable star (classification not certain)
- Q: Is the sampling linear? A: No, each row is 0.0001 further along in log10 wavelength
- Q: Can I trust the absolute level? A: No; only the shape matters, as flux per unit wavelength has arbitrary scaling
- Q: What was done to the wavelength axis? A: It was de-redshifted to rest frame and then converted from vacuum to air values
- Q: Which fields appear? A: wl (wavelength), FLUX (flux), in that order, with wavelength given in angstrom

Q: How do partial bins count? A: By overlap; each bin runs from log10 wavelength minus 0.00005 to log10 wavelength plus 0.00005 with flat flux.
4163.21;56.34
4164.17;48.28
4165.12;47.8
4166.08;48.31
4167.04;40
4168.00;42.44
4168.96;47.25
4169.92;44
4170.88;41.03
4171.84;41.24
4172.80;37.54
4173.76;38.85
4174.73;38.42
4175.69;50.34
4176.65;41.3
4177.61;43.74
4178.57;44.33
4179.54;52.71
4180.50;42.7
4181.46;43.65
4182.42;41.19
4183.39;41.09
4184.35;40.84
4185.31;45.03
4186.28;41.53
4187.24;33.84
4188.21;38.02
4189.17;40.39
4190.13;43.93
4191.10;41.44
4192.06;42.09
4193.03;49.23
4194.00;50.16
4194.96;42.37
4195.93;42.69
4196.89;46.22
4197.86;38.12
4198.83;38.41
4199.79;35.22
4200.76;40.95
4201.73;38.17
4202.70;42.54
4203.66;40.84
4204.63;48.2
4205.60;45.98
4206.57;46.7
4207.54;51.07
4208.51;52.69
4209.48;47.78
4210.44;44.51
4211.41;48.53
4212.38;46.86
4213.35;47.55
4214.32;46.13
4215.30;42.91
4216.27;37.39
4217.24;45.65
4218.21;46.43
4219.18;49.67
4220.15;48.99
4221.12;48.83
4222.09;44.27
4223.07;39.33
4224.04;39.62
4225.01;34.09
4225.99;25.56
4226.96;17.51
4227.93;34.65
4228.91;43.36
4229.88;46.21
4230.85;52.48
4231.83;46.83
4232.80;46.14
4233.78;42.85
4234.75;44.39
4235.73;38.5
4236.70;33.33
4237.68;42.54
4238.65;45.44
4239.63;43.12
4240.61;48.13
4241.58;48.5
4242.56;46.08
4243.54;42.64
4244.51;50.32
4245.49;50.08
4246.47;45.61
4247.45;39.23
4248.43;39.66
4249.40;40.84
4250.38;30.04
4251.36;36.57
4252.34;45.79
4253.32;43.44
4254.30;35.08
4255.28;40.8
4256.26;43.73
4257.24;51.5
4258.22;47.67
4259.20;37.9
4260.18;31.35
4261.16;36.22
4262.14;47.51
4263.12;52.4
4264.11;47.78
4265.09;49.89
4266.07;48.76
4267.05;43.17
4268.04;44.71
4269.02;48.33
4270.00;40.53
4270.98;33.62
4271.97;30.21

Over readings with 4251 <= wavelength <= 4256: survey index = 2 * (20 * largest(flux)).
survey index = 1832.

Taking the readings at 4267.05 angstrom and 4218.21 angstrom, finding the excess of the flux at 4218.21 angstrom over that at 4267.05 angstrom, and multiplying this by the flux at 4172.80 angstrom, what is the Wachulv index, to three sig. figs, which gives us 122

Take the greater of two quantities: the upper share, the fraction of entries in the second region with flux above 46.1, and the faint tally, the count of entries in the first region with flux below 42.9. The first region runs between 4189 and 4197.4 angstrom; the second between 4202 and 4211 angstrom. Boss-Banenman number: 5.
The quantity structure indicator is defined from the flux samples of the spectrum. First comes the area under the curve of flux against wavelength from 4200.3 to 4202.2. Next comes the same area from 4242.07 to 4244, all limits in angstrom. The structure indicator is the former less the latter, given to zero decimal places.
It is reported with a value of -10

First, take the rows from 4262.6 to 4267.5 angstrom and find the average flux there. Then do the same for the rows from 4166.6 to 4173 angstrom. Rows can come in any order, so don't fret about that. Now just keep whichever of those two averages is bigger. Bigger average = 48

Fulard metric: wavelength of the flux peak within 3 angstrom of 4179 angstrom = 4179.54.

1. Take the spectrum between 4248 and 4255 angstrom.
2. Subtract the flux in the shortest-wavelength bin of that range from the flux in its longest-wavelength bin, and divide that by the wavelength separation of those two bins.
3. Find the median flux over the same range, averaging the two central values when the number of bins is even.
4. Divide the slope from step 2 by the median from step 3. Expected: -0.020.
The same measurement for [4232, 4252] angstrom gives -0.012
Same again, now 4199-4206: 0.045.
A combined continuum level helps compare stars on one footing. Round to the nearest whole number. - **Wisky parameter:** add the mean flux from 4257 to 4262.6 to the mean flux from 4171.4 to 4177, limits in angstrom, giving 83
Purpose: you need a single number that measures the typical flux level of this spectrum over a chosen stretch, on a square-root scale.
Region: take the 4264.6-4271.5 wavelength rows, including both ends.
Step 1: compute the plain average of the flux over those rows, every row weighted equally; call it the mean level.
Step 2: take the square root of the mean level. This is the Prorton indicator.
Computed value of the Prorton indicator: 6.64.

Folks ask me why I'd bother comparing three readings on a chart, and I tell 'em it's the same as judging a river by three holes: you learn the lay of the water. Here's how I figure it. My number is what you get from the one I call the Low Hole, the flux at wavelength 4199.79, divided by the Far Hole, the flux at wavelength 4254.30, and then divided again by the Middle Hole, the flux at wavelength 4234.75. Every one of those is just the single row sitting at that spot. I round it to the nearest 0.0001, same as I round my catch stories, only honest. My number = 0.0226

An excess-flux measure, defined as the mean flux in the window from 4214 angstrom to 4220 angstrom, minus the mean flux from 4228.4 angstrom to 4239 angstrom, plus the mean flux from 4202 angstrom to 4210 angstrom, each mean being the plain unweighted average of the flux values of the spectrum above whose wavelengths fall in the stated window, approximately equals 48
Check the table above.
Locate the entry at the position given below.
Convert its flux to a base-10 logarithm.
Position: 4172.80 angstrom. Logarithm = 1.57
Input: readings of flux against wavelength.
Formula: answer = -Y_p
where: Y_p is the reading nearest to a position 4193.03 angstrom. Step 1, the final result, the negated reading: -49.2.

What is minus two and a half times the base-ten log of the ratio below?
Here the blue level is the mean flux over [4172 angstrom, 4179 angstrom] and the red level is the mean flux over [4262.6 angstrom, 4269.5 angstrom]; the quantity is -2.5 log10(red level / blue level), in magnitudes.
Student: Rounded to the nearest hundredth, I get -0.14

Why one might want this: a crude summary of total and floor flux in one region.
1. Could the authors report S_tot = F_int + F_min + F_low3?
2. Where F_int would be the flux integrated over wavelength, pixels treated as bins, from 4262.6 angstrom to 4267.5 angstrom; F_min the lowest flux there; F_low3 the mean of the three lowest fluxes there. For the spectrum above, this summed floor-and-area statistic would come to 327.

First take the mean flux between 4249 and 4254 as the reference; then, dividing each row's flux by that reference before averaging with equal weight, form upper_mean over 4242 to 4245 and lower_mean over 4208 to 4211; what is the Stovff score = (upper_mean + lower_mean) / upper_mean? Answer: 2.04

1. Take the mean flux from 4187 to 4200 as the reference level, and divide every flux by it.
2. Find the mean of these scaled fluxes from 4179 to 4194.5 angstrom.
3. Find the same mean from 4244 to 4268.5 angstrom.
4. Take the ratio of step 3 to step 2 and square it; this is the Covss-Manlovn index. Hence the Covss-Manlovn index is 1.01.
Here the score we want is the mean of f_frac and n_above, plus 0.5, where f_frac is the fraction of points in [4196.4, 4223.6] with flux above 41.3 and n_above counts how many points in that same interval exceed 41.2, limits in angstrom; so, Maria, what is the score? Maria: 11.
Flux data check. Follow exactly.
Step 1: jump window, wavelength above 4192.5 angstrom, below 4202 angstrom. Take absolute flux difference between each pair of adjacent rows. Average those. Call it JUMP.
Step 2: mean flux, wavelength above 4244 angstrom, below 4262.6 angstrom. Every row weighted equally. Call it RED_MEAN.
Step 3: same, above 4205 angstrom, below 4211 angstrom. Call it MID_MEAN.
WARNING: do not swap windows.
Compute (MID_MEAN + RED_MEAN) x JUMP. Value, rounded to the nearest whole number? 326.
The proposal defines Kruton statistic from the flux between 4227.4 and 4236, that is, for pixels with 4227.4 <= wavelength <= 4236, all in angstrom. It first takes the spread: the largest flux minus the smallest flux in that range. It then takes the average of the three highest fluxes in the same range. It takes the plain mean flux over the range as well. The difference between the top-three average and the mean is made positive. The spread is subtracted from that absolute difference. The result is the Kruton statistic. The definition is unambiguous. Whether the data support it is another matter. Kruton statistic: -13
